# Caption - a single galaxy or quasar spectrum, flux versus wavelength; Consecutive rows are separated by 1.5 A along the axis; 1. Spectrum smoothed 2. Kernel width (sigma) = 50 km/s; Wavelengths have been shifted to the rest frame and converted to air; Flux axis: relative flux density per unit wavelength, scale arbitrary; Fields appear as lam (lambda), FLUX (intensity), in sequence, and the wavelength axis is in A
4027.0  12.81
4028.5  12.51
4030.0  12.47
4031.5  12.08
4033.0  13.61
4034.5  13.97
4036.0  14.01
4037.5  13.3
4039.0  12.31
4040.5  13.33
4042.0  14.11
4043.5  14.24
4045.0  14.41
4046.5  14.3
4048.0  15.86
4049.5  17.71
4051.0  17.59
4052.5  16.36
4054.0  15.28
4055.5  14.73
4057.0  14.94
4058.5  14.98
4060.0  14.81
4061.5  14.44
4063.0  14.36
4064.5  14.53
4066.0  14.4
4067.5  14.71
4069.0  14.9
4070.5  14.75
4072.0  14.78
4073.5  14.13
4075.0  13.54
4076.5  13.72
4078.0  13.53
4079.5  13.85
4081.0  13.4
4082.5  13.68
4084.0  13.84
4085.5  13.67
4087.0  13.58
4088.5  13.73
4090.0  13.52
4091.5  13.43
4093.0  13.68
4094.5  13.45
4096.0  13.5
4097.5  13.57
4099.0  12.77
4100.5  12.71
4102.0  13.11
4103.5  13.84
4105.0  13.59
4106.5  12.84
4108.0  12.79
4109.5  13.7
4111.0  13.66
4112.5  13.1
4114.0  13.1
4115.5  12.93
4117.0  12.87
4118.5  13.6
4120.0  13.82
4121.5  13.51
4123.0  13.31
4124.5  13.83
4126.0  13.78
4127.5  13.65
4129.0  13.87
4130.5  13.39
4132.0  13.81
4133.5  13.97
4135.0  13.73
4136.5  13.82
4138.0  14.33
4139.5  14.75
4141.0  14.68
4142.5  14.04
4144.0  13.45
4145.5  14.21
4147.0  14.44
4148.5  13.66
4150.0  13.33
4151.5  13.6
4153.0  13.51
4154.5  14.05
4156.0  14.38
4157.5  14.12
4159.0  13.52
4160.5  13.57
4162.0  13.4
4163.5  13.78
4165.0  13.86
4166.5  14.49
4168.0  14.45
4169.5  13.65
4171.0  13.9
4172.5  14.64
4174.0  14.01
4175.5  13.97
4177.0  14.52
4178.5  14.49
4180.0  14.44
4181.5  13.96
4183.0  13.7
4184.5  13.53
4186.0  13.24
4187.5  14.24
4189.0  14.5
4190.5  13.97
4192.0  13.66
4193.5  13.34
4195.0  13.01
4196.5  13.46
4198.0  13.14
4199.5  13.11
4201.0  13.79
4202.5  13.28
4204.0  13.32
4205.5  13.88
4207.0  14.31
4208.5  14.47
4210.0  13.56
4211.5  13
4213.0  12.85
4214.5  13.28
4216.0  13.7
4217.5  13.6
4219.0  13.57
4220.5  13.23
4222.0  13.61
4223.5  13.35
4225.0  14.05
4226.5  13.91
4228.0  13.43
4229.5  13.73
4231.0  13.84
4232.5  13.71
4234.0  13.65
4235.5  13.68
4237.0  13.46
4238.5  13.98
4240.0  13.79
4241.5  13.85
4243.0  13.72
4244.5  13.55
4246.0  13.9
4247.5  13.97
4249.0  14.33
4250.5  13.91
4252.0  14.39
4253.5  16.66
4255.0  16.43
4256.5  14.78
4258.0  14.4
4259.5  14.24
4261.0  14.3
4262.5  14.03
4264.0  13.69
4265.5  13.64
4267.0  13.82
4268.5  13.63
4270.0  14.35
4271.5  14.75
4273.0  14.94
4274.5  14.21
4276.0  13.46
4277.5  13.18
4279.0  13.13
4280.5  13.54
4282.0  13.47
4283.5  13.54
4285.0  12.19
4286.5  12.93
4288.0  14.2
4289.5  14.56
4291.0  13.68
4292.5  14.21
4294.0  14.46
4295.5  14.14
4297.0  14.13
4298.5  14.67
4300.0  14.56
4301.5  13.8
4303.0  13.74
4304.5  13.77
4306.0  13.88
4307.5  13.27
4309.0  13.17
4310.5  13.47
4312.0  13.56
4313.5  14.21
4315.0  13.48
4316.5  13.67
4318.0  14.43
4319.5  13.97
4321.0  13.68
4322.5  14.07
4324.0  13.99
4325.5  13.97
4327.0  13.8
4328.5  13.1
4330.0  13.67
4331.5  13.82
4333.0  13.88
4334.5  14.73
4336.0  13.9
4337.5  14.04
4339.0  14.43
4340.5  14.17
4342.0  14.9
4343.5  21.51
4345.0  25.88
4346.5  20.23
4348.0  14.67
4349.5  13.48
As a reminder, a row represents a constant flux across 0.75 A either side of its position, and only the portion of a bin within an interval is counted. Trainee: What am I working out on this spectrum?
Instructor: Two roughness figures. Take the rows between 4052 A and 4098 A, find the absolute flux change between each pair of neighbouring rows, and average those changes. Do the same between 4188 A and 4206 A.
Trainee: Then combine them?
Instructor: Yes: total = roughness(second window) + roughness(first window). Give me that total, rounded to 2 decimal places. 0.62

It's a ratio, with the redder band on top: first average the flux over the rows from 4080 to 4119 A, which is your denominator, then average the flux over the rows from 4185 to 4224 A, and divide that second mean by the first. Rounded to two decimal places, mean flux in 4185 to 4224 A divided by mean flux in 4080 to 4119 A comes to 1.01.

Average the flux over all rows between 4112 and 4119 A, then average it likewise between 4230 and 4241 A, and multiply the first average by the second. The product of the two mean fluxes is 180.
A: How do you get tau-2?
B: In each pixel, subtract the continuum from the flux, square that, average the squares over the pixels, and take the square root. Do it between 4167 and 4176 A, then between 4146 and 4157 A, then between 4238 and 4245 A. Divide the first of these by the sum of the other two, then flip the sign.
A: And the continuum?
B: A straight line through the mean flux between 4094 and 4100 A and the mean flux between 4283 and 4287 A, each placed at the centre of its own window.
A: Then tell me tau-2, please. -0.64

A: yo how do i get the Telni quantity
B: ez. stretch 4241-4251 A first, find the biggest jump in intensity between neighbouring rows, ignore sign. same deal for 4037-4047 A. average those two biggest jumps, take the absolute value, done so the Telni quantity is 0.72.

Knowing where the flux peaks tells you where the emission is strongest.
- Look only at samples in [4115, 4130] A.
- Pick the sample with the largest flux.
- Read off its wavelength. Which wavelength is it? 4129.0 A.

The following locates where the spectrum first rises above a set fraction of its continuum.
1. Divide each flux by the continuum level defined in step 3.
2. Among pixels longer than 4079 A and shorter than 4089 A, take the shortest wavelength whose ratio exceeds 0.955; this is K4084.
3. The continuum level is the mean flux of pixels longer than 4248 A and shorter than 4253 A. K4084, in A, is 4079.5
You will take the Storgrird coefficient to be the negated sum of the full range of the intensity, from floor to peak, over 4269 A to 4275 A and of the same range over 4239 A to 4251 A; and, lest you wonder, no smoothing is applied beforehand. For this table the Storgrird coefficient -1.5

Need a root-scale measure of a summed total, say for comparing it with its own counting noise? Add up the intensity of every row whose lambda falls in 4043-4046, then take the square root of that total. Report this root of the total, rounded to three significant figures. 5.35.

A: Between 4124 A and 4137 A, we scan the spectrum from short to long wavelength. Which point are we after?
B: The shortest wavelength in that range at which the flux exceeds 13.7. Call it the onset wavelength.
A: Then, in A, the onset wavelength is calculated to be 4124.5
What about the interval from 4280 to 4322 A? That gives 4288.0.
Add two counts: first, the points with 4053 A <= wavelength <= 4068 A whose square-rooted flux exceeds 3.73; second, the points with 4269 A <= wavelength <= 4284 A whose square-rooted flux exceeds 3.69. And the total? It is 14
